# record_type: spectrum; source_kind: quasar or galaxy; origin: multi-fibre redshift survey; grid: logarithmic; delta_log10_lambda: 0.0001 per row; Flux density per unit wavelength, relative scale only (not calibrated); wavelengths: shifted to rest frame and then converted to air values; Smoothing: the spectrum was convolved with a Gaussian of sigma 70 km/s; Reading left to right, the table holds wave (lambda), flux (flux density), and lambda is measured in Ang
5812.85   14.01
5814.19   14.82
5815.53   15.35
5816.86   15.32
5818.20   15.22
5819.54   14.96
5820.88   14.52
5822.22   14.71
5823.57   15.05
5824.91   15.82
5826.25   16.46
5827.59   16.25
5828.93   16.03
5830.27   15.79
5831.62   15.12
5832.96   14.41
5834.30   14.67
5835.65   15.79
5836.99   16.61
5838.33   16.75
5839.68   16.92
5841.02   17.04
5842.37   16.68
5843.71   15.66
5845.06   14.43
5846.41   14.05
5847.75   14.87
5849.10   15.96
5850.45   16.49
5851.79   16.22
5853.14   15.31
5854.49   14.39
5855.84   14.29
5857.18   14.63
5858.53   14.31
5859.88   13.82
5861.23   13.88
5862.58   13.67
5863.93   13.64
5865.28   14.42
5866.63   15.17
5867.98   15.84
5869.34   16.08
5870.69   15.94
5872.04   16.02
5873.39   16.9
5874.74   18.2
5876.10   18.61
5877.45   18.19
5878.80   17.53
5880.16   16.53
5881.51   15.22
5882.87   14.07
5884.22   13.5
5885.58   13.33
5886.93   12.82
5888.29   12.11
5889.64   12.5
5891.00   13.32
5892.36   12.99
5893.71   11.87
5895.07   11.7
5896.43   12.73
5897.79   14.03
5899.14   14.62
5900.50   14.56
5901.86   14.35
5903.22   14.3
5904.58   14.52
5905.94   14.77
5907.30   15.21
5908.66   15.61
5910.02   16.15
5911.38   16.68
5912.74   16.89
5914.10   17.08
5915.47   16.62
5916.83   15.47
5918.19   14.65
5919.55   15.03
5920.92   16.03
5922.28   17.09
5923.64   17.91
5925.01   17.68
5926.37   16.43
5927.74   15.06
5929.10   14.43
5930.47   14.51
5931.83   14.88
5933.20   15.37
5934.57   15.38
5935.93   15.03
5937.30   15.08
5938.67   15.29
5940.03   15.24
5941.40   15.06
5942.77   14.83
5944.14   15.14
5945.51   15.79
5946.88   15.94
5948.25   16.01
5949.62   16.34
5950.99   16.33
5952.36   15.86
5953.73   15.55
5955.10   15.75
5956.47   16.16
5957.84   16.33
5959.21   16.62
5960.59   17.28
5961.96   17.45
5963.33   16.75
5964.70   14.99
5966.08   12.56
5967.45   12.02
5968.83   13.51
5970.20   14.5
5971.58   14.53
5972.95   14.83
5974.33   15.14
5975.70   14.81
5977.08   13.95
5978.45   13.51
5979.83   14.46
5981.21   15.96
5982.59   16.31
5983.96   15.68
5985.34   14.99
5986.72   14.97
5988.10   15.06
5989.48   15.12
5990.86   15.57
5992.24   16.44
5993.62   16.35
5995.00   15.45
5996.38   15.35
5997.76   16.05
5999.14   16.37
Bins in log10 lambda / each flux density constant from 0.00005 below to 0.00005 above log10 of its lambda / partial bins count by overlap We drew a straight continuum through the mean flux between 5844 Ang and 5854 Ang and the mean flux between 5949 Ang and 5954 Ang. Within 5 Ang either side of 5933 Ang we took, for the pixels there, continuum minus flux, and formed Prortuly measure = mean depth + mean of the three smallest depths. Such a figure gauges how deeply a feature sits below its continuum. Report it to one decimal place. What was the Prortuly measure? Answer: 1.6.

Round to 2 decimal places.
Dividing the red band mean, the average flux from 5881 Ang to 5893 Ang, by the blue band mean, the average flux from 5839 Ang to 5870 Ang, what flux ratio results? 0.88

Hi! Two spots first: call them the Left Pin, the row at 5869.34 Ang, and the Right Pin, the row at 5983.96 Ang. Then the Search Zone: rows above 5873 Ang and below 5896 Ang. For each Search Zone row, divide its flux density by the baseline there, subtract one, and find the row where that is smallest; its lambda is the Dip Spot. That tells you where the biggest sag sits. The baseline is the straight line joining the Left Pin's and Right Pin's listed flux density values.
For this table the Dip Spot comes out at 5895.07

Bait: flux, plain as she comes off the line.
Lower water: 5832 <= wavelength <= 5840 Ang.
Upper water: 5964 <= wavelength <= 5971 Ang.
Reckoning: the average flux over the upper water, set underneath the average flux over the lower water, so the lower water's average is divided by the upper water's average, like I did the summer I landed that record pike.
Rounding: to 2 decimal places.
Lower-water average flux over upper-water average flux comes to 1.17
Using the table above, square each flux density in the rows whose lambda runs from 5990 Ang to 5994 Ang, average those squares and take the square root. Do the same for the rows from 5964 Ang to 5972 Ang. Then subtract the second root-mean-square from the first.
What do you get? 2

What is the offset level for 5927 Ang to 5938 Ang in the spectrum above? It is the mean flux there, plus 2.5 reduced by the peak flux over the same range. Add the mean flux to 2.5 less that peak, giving 2.09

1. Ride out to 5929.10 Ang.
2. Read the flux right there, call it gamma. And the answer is 14.43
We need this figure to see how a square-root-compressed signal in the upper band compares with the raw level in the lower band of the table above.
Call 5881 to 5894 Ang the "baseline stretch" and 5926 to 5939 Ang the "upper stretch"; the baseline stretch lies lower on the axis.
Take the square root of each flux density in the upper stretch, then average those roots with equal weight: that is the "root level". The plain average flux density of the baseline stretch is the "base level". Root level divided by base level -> 0.295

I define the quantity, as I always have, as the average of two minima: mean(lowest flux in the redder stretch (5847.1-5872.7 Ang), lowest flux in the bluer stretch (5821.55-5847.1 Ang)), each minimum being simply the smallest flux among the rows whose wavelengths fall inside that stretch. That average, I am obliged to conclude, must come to 13.8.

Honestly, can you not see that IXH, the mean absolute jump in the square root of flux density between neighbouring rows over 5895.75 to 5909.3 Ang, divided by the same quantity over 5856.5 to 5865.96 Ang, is 1.24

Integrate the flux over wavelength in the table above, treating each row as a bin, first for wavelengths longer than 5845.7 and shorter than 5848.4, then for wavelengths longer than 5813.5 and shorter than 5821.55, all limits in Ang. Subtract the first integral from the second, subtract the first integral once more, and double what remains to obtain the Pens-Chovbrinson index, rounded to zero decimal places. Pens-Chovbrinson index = 86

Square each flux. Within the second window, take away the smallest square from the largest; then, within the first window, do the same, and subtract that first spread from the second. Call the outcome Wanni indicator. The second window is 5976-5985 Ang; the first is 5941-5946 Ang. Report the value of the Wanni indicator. 54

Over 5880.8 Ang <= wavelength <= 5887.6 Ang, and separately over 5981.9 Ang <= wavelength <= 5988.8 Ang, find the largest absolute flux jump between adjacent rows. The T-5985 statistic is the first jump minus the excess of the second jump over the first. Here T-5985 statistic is 1.6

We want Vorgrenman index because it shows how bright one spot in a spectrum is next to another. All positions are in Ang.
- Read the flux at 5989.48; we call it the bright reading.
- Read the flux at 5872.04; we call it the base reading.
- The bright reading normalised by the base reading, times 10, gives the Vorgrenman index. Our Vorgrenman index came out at 9.4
